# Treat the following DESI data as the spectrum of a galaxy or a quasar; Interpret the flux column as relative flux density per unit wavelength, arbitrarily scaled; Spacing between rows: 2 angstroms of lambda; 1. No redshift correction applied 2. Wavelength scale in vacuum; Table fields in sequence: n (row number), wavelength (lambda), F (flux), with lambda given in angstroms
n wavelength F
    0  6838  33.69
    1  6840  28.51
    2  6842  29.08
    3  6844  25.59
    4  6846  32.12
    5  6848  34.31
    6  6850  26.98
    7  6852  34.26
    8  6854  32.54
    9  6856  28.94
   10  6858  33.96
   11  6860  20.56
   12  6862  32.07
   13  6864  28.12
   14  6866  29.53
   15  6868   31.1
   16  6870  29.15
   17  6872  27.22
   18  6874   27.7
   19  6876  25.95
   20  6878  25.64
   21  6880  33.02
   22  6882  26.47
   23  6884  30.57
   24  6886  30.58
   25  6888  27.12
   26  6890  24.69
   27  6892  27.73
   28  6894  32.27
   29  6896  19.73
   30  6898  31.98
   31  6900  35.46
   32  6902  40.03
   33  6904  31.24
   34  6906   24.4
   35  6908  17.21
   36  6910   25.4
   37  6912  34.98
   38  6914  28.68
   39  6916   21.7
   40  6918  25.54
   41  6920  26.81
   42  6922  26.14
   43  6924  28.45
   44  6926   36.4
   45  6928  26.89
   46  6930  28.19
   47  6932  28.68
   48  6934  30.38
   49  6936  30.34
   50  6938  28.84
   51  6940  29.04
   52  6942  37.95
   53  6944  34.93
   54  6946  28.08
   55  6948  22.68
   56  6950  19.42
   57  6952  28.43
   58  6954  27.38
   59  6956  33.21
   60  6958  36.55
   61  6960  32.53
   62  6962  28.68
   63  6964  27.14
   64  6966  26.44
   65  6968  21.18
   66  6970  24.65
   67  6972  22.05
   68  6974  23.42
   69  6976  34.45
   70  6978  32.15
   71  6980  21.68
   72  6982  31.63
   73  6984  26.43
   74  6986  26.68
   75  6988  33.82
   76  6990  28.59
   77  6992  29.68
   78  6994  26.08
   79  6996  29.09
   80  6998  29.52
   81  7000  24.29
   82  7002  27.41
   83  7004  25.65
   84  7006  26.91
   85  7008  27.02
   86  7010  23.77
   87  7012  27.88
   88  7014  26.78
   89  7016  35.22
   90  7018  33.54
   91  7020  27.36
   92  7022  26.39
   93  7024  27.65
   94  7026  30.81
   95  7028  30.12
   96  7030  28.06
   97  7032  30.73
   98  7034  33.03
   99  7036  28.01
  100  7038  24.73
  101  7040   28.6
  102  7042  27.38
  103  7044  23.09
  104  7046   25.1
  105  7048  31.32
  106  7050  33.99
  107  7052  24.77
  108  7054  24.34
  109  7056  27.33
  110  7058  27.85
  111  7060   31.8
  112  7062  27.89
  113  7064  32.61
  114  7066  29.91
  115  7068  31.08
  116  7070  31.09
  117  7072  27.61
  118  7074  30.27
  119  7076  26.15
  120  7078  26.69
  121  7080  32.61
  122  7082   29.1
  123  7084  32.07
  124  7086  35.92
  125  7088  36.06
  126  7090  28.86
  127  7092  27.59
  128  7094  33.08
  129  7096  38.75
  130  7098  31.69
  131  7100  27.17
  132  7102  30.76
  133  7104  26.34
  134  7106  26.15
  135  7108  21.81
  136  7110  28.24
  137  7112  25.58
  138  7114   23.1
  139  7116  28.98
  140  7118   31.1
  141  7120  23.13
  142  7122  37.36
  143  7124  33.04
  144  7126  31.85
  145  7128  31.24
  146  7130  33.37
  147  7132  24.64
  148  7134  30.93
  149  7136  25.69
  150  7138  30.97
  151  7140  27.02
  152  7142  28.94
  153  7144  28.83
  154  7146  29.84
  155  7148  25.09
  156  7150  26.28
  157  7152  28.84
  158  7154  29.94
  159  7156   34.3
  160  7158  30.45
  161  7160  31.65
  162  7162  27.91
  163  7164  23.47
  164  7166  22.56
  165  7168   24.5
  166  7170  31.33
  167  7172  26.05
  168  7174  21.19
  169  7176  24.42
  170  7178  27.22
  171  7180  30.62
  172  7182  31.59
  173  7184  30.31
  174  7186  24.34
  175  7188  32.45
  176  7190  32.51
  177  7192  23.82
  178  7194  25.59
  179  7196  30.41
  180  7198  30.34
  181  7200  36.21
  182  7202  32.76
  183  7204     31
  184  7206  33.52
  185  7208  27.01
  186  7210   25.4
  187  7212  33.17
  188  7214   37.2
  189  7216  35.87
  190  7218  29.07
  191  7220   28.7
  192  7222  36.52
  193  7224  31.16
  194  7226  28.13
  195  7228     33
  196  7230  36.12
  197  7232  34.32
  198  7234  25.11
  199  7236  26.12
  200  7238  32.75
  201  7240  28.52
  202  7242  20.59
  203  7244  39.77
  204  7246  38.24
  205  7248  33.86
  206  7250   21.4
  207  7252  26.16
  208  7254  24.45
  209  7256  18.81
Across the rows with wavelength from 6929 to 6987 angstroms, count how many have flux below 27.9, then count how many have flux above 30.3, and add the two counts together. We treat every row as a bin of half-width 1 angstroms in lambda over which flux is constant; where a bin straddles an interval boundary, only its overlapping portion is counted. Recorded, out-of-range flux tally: 22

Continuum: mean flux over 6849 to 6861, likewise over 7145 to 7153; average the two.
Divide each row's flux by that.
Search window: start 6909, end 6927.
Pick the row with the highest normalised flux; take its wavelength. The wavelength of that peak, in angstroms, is 6926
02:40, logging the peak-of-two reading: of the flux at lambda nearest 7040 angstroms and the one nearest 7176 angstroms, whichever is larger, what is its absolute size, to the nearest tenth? 28.6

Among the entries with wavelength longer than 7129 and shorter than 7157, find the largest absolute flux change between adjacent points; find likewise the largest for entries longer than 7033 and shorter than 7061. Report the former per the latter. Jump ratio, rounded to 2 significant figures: 0.95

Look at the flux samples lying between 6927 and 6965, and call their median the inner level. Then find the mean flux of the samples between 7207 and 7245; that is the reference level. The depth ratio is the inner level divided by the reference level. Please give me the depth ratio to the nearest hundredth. 0.93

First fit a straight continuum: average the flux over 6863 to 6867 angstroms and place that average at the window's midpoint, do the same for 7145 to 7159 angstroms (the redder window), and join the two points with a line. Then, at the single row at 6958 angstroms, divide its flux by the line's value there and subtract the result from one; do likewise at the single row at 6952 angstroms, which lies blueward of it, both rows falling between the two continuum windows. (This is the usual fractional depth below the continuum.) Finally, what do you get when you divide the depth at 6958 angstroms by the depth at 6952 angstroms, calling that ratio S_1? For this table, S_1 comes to -14.5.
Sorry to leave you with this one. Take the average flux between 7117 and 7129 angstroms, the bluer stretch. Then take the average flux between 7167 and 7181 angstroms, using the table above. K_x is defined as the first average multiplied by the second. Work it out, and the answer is 828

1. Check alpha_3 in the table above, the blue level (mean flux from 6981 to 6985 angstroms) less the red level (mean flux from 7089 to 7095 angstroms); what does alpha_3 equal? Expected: -1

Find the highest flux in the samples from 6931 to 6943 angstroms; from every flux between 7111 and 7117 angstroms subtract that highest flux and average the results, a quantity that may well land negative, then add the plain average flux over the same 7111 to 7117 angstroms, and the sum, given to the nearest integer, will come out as 14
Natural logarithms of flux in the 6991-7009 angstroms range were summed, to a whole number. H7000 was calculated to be 30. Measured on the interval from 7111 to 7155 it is 74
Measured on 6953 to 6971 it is 30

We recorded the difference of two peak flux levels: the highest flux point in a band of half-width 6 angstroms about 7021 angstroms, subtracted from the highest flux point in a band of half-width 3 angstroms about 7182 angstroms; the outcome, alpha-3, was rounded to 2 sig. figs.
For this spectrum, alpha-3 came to -3.6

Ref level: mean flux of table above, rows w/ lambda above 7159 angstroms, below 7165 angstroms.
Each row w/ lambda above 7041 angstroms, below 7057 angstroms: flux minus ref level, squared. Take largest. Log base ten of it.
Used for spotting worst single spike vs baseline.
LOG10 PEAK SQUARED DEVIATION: 1.60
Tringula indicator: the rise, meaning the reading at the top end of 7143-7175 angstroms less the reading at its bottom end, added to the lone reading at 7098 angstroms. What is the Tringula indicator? 24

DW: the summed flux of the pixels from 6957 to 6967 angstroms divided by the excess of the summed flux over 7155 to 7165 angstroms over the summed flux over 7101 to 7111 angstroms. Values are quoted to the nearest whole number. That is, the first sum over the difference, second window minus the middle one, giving 10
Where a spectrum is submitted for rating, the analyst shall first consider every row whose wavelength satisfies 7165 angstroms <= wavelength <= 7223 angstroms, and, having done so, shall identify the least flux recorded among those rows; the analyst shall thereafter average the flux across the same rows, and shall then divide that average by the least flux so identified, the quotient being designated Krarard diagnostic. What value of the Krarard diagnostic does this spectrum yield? 1.39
